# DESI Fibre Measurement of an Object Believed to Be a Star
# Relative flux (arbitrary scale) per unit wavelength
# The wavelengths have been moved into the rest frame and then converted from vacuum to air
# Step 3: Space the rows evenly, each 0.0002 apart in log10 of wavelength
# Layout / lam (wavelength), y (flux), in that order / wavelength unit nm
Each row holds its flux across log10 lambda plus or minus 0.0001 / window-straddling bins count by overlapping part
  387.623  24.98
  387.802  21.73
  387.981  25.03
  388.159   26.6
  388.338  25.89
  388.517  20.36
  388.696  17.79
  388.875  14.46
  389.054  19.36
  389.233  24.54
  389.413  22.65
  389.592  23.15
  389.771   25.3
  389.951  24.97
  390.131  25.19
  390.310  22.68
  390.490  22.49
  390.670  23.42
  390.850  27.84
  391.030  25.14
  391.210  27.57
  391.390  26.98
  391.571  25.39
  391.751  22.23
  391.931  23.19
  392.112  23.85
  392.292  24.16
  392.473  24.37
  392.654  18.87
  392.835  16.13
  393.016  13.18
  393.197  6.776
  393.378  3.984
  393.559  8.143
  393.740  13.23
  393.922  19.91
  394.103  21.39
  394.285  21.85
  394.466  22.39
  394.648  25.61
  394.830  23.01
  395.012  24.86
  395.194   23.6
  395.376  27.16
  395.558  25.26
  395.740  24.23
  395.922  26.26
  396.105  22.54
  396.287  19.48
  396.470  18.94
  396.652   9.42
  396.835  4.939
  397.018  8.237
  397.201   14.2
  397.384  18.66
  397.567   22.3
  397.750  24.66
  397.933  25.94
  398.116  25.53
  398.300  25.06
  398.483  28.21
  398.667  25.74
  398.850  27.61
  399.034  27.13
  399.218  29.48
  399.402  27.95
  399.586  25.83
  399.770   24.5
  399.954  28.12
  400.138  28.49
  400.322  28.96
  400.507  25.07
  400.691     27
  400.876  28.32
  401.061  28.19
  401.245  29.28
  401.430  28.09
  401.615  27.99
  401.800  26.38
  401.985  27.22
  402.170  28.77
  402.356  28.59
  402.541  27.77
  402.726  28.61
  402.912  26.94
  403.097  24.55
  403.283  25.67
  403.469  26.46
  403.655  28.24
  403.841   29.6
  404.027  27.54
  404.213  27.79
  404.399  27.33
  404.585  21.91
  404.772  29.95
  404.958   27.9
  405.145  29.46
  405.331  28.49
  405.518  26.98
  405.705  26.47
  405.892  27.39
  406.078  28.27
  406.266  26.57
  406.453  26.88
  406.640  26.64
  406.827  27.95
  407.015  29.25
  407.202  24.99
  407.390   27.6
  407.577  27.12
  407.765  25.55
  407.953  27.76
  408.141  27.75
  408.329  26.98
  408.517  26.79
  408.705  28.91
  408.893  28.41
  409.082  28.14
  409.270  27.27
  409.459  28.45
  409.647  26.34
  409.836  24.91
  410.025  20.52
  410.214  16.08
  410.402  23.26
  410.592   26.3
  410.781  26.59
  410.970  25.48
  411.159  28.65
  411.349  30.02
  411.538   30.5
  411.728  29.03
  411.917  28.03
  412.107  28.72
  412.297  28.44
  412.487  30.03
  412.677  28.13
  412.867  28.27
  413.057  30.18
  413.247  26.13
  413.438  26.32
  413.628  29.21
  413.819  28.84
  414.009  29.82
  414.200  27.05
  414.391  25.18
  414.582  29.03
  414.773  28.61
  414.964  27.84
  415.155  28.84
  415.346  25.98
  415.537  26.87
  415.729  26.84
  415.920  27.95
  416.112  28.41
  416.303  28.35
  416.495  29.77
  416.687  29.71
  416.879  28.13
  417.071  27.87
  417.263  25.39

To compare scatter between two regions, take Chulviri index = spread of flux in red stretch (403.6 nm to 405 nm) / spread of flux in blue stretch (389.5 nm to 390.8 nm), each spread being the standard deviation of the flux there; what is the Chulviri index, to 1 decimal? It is 2.0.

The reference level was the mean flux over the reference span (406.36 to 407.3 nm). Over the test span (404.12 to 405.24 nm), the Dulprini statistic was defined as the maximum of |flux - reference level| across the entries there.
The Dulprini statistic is 5.2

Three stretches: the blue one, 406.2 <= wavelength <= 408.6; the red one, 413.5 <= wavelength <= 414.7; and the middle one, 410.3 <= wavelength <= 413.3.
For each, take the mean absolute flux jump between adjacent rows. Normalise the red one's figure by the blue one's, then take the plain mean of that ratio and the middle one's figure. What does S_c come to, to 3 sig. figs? 1.52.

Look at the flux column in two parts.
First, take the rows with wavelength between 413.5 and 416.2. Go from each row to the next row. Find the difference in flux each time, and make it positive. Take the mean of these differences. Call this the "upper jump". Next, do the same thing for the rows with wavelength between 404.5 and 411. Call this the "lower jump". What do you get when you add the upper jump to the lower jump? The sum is 3.2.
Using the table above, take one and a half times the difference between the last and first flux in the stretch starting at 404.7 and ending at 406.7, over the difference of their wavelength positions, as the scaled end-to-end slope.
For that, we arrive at -2.7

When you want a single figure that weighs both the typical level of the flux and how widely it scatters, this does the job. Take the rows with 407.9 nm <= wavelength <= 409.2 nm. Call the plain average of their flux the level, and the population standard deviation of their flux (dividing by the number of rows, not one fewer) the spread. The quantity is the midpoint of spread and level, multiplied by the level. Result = 397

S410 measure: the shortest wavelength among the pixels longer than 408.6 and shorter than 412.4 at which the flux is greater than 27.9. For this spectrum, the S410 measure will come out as 408.705 nm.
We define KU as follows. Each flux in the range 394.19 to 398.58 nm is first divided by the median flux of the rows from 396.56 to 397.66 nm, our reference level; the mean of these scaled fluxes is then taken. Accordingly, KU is 1.808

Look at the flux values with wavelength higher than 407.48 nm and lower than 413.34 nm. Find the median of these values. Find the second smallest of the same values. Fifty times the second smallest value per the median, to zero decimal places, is 37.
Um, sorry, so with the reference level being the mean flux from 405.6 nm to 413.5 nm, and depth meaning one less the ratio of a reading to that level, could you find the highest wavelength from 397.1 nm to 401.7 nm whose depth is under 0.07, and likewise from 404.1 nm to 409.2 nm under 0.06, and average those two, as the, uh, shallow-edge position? 405.35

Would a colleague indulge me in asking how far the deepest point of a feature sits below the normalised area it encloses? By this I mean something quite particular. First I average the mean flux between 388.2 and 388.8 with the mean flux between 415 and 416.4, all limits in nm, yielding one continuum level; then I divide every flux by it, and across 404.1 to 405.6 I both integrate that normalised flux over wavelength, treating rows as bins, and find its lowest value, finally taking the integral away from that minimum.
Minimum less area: -0.78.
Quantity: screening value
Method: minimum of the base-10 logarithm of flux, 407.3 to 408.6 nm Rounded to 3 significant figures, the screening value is 1.41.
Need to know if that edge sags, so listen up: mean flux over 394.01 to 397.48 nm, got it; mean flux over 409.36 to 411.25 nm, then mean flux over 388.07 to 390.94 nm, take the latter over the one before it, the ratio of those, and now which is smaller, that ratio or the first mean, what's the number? 0.93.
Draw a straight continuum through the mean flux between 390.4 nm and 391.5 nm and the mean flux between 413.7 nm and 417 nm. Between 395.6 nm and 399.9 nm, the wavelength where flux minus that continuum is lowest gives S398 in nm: 396.835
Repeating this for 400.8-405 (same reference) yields 404.585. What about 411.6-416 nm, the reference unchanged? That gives 414.391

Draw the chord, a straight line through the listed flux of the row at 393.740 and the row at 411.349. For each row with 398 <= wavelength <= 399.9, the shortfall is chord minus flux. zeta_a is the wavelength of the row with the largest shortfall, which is 399.770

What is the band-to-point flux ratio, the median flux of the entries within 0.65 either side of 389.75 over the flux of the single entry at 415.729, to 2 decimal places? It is 0.91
